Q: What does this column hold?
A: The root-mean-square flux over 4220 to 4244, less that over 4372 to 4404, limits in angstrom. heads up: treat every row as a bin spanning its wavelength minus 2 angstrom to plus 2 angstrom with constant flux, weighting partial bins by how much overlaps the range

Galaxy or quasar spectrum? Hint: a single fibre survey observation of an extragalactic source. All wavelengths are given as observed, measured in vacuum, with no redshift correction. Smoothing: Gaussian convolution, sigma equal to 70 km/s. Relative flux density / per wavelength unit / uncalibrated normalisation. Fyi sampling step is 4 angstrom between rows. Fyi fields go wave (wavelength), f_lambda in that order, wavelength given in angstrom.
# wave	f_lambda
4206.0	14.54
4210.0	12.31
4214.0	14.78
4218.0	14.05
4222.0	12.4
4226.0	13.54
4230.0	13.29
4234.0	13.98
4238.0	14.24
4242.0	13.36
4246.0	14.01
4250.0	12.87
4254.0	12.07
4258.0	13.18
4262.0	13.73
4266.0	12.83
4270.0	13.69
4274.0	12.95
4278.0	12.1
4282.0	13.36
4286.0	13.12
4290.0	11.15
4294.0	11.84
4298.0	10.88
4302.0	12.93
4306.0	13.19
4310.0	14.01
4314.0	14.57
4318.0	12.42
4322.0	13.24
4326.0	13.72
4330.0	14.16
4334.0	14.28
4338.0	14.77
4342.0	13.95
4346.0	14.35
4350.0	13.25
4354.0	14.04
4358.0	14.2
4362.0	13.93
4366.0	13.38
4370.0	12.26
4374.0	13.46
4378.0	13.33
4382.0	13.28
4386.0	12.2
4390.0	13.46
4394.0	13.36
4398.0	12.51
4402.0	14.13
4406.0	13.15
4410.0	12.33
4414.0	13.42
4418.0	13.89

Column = 0.25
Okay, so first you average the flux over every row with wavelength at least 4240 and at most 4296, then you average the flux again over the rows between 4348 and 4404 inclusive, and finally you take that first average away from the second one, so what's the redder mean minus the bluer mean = 0.5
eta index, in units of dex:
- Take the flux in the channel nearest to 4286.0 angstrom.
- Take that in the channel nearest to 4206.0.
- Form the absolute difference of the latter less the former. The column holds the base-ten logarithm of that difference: 0.15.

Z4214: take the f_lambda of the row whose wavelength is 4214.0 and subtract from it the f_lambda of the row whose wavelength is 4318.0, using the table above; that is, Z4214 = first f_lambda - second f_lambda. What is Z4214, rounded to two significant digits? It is 2.4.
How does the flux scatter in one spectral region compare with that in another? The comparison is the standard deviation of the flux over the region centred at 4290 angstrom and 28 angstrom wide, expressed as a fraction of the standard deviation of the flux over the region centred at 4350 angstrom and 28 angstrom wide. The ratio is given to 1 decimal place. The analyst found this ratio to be 2.1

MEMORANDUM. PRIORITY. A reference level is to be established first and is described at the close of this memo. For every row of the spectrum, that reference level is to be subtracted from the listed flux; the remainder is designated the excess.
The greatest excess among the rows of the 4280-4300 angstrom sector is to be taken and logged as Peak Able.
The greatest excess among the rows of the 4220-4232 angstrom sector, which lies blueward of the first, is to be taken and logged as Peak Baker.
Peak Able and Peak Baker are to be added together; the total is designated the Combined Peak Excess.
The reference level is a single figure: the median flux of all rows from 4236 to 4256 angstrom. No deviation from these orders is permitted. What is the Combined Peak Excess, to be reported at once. 0.18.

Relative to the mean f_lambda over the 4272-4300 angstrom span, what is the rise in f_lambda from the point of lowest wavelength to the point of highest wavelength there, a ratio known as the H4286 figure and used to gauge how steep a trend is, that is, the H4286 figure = -0.17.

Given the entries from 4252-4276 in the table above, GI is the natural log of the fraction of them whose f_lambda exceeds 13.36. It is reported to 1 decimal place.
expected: -1.1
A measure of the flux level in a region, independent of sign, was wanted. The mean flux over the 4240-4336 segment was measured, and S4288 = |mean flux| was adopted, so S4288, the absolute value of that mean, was 13.1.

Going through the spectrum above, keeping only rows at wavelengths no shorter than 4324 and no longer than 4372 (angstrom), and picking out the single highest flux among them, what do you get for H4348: 14.77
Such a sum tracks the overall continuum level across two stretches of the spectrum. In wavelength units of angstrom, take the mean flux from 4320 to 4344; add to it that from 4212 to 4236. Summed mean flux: 27.7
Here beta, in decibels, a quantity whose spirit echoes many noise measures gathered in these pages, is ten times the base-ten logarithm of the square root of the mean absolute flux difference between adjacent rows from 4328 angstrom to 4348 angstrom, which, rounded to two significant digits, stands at -1.7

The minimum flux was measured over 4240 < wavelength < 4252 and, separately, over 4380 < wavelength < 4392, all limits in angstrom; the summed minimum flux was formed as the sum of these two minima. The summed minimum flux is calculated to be 25.1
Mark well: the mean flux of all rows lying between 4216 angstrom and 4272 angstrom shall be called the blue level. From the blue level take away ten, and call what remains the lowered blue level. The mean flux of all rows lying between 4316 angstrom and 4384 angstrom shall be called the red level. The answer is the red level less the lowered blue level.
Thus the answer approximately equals 10.3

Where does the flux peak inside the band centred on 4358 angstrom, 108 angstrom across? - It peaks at 4338.0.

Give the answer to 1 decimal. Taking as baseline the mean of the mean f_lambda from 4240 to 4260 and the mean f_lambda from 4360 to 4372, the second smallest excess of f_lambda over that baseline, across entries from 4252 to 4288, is -1.0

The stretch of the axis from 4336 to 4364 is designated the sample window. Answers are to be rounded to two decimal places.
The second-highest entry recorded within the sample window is 14.35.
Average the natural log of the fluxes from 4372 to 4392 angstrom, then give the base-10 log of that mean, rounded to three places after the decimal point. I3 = 0.411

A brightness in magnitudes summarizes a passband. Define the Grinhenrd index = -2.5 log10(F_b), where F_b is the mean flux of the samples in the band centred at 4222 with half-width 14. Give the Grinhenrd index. -2.82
